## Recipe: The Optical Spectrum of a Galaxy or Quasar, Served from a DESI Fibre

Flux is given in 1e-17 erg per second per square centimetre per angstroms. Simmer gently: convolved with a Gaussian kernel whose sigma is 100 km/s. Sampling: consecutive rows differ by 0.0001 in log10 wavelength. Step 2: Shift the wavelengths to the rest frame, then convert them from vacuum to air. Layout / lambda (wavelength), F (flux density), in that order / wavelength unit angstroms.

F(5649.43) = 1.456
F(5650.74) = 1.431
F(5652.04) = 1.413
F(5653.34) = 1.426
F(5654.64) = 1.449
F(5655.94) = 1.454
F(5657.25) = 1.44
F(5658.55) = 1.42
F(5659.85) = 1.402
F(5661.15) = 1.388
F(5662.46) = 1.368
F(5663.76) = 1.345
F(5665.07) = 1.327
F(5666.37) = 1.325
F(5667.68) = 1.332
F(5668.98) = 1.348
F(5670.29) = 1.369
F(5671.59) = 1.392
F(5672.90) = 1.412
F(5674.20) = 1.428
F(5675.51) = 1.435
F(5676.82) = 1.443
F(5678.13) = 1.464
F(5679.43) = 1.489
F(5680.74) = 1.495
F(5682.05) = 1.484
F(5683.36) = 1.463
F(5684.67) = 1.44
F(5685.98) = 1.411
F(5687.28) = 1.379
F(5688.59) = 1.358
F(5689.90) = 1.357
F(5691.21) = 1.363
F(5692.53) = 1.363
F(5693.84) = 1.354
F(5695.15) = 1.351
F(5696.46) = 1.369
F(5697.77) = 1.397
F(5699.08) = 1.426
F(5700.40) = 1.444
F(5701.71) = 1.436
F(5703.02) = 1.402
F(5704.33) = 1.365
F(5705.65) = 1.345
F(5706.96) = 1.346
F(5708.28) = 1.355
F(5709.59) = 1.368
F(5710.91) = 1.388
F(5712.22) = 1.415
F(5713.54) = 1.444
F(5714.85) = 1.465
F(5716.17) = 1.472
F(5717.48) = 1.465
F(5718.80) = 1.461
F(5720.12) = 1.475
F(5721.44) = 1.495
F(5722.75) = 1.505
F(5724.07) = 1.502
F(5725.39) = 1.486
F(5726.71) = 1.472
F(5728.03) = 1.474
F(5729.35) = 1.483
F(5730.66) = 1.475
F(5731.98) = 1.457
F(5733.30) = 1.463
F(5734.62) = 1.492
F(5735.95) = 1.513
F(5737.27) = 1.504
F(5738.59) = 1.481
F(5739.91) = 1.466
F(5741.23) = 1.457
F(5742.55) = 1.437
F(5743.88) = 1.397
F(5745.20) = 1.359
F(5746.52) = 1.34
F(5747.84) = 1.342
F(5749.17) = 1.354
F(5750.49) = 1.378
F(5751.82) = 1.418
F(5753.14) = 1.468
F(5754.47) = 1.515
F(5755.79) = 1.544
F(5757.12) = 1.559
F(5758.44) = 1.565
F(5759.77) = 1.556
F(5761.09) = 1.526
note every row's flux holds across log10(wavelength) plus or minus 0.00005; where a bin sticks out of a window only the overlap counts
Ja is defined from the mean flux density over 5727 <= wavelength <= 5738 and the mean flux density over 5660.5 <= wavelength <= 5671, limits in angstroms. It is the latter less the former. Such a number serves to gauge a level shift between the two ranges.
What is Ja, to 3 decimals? -0.132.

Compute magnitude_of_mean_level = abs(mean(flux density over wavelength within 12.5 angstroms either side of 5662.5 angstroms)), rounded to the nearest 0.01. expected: 1.39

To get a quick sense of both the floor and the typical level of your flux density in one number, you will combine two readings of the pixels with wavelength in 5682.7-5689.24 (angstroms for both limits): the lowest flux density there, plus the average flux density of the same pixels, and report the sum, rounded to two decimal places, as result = 2.77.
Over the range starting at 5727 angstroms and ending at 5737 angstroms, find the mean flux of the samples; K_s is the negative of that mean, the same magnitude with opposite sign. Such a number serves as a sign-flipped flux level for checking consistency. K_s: -1.48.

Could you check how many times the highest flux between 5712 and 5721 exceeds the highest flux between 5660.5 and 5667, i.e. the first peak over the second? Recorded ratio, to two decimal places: 1.06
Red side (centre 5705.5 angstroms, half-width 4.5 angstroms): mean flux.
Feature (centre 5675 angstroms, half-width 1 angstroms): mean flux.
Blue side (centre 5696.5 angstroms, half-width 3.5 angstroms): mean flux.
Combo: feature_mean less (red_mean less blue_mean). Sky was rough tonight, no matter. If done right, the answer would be 1.44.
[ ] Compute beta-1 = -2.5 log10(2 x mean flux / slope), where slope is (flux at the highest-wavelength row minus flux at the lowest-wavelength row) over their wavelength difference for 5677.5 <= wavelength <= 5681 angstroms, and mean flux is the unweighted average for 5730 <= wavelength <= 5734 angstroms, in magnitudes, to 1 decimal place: -6.0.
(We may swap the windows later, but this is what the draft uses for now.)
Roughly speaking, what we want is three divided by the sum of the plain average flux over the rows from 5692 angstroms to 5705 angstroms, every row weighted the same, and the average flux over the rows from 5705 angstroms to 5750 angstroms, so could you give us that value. 1.06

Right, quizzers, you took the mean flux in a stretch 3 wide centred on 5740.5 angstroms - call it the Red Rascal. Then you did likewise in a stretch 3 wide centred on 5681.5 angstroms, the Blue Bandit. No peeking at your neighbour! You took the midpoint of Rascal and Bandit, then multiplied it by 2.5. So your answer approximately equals 3.69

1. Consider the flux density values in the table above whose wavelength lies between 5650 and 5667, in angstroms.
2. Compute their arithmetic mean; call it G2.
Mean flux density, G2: 1.40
